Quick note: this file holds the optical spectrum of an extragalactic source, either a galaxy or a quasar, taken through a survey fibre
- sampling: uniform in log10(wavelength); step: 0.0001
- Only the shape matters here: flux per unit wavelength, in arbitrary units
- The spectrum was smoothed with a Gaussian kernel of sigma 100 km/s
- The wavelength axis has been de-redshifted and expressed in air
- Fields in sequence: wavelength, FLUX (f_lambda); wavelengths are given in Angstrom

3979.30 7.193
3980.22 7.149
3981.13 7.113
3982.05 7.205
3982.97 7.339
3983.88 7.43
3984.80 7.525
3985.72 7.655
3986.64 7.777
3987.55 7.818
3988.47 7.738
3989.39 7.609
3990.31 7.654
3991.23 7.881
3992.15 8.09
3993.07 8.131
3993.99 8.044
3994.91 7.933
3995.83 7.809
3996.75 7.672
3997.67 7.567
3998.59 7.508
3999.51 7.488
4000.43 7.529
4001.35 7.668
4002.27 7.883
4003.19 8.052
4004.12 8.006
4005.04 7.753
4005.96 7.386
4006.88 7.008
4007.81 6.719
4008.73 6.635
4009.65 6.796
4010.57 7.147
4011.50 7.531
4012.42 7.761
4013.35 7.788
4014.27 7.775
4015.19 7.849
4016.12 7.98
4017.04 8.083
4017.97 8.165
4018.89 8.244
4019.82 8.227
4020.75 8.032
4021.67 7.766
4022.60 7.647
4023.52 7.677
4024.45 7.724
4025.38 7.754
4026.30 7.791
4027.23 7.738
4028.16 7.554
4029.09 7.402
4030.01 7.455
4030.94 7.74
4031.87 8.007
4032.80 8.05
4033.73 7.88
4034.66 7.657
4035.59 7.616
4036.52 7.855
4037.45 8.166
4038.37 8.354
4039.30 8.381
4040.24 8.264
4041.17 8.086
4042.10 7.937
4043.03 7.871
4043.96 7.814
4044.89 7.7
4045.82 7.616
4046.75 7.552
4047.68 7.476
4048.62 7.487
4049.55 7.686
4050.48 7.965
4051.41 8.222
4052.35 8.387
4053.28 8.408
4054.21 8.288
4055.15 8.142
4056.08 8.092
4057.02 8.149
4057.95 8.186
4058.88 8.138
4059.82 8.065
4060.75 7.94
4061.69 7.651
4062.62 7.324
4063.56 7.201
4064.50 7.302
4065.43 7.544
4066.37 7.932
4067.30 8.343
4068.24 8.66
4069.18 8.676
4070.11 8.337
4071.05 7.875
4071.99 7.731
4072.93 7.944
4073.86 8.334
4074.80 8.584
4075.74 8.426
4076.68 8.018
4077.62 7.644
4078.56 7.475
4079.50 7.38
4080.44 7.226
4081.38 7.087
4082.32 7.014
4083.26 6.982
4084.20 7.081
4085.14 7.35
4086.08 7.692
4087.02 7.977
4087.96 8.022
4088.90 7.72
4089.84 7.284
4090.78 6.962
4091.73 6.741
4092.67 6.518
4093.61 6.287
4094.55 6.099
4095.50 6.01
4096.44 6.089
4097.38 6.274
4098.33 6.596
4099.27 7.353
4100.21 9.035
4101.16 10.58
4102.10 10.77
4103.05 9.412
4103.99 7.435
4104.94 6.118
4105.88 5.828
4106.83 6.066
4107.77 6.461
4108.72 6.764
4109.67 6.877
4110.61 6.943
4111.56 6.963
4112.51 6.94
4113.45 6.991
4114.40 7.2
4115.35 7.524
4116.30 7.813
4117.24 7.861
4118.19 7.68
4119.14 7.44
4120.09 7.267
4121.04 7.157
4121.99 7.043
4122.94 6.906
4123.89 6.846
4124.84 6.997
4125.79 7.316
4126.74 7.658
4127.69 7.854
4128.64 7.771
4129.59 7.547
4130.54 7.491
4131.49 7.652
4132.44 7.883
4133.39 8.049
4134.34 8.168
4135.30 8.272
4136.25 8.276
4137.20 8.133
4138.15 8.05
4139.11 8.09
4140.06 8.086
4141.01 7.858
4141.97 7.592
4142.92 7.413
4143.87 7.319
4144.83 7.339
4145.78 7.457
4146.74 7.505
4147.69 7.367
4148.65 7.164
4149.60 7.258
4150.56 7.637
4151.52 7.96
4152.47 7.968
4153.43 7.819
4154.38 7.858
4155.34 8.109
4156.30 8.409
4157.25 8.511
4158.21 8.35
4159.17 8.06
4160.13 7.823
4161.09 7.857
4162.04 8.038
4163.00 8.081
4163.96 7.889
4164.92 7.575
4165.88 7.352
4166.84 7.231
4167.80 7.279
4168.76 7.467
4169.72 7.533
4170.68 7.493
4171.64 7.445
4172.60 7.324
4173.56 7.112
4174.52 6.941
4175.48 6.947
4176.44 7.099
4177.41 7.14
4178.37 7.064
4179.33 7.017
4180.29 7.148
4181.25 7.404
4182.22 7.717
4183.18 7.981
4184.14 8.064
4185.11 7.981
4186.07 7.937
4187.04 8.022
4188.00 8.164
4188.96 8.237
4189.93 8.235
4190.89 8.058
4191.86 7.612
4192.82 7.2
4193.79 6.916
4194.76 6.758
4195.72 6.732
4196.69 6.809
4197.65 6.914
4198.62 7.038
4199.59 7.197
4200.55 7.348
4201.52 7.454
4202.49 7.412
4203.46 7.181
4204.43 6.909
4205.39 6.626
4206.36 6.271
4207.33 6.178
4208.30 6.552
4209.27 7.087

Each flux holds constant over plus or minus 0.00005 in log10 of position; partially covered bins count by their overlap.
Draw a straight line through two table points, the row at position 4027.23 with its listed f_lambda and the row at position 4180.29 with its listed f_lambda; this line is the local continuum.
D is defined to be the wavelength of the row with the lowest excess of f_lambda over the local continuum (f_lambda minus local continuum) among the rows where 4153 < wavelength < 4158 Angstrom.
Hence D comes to 4153.43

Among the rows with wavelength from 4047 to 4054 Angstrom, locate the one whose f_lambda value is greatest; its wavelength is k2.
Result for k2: 4053.28 Angstrom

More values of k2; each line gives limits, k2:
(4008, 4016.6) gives 4016.12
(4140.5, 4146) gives 4141.01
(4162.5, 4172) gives 4163.00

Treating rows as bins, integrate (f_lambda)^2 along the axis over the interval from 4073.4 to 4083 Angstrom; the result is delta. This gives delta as 572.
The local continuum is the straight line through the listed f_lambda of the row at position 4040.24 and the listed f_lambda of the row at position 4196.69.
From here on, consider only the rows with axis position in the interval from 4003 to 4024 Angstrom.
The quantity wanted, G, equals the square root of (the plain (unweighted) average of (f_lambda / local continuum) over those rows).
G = 0.95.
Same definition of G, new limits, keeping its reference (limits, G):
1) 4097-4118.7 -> 0.99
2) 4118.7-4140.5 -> 1.01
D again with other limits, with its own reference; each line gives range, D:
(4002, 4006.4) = 4005.96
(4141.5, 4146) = 4143.87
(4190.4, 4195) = 4194.76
